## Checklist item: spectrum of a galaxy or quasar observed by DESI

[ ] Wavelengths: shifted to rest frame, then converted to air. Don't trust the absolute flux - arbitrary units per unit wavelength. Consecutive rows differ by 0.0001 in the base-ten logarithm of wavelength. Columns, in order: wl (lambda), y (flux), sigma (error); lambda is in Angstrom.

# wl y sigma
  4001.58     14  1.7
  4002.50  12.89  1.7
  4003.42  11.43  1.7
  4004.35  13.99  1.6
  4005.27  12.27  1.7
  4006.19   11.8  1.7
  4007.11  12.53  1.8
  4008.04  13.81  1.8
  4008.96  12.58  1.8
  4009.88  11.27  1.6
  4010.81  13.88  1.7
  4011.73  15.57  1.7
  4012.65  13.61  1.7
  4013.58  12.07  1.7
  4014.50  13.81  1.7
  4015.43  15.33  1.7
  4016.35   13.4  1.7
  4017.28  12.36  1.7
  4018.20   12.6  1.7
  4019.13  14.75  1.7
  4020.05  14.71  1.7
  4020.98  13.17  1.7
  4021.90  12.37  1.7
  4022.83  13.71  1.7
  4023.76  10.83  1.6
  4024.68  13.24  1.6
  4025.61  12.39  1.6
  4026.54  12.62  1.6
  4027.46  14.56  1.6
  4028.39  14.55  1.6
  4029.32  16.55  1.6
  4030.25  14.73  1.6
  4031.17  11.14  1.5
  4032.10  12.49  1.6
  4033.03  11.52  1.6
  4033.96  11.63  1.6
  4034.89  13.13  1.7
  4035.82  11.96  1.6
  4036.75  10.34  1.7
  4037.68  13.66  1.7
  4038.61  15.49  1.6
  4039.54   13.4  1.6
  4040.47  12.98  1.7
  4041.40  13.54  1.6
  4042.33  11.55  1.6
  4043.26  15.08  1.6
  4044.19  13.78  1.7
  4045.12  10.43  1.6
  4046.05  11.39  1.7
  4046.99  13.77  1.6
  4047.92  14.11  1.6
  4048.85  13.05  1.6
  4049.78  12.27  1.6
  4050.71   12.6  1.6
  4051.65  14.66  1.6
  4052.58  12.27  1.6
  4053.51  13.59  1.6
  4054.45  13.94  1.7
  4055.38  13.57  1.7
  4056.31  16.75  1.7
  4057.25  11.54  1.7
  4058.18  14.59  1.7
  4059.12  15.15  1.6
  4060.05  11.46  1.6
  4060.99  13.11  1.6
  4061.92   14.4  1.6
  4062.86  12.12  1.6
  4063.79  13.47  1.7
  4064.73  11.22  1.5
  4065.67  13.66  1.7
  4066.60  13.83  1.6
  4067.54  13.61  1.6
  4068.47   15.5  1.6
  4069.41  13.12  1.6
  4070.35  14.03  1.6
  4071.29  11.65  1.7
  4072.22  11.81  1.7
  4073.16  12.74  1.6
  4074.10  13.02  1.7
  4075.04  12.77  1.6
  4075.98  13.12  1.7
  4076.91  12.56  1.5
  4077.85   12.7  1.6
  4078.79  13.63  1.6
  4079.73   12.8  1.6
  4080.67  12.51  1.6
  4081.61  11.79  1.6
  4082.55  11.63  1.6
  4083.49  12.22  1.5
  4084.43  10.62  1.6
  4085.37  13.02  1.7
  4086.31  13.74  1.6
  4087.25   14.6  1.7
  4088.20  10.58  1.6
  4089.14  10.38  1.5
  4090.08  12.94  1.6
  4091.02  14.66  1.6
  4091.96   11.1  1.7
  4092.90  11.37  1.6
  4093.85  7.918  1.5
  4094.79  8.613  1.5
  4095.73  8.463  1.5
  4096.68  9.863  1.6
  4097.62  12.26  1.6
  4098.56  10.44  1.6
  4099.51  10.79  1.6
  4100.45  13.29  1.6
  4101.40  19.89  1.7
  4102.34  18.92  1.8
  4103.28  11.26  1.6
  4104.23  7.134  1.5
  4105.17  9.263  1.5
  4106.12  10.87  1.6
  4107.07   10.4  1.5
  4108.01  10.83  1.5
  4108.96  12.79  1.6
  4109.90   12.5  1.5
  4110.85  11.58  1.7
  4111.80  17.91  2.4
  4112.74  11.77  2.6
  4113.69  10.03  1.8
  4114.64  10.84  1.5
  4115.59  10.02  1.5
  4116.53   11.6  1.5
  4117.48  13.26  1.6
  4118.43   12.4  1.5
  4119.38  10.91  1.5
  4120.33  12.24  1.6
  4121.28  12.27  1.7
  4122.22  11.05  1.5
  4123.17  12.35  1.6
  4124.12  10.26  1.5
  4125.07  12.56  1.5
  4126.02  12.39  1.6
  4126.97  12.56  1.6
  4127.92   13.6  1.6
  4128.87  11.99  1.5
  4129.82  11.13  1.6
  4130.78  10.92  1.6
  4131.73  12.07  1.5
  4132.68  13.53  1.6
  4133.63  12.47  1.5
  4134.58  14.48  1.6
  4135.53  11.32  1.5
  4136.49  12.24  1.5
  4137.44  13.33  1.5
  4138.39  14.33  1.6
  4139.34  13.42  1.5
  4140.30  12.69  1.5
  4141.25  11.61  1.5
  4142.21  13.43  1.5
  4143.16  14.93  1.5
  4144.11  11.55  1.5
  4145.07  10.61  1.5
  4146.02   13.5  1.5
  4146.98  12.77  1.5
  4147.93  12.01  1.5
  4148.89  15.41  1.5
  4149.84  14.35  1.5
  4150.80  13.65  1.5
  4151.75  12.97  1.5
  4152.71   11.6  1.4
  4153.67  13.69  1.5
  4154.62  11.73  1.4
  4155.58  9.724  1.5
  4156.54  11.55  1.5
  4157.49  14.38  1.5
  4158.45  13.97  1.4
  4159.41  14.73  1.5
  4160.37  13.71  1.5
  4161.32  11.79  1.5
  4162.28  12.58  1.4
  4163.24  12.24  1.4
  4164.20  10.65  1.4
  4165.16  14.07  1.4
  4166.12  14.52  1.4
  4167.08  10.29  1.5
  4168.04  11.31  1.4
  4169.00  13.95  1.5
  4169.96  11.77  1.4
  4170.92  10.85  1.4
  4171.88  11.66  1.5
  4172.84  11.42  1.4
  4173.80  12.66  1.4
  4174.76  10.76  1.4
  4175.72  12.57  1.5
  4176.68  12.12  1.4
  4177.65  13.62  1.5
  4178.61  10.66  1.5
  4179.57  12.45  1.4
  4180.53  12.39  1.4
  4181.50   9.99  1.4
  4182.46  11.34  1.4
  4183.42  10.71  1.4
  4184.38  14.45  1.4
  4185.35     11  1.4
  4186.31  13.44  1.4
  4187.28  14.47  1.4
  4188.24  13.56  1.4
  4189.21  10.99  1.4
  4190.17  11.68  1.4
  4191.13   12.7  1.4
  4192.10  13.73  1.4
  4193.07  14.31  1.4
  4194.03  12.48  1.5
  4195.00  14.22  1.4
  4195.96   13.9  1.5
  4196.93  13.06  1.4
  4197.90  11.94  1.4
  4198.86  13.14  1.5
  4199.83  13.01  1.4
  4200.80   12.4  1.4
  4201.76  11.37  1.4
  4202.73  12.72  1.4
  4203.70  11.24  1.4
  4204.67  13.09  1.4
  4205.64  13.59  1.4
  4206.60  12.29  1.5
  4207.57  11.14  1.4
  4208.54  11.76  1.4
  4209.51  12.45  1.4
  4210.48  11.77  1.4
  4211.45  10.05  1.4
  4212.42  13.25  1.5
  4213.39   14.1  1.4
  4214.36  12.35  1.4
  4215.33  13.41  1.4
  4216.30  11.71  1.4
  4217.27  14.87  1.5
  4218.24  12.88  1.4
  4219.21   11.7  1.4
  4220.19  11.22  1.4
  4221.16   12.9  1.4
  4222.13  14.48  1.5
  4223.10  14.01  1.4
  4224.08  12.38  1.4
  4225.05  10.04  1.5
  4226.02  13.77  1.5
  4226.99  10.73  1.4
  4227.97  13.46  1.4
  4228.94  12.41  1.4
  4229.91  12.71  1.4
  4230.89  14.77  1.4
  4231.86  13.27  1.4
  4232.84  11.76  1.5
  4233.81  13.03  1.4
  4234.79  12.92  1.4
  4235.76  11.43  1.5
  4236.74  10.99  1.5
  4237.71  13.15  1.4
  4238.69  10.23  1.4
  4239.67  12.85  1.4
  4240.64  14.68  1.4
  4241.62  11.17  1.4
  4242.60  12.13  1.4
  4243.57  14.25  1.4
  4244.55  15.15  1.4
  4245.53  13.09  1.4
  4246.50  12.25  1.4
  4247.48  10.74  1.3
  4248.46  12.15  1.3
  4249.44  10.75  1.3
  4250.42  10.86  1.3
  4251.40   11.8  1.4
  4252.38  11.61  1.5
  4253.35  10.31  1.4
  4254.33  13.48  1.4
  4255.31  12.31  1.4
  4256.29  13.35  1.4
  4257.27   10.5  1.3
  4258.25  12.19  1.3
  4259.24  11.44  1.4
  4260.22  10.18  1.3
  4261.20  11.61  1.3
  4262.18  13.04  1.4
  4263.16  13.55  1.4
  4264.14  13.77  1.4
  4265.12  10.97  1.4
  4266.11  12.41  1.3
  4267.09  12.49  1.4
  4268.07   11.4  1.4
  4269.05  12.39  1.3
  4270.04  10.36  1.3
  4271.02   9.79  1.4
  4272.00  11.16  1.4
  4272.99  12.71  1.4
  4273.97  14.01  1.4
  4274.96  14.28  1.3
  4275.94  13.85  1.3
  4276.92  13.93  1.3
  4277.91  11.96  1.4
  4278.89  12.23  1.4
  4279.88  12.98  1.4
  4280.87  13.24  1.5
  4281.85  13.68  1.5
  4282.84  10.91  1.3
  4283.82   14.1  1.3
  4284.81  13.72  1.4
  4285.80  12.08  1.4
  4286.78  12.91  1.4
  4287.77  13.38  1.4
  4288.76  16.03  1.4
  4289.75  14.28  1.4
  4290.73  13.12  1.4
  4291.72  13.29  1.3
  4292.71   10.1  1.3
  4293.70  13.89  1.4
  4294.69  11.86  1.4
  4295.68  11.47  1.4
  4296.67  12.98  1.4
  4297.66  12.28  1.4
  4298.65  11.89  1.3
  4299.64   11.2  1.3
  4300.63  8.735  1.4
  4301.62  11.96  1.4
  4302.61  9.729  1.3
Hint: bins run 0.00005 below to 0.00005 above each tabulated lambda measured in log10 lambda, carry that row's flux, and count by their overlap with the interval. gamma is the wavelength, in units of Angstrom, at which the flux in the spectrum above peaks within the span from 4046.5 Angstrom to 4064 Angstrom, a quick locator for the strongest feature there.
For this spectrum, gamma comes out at 4056.31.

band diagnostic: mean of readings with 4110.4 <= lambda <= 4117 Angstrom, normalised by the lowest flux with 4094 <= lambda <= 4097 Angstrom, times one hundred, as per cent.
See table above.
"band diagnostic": 141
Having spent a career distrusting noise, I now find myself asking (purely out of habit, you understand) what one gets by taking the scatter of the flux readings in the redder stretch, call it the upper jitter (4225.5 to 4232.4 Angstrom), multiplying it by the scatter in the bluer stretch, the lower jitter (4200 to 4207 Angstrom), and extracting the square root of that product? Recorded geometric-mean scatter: 1.0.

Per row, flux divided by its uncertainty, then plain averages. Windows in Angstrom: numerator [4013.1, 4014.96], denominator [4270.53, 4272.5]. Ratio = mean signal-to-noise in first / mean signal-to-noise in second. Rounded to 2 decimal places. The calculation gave 1.02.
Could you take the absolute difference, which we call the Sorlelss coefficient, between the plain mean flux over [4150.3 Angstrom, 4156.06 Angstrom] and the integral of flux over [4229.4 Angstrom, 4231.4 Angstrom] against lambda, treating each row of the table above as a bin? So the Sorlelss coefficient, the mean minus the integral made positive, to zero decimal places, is 15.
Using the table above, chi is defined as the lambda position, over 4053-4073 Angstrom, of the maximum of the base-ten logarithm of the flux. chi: 4056.31 Angstrom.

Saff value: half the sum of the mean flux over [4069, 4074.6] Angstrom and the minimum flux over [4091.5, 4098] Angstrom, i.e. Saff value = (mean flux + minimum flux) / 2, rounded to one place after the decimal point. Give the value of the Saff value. 10.3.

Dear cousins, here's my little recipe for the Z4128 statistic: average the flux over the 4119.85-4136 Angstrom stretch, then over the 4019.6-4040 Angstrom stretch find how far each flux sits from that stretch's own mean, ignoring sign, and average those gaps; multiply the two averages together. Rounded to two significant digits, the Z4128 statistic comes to 15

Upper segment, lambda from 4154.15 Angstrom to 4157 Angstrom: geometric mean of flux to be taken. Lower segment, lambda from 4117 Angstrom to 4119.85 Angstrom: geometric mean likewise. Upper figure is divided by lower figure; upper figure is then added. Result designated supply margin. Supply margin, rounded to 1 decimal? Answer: 11.9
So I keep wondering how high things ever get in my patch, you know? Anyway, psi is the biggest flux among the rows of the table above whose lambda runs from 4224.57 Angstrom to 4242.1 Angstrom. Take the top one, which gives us 14.77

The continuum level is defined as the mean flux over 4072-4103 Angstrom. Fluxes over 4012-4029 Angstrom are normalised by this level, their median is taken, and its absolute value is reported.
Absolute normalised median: 1.08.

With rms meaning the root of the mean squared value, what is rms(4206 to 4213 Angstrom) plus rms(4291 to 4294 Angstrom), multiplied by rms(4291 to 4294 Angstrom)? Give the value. 306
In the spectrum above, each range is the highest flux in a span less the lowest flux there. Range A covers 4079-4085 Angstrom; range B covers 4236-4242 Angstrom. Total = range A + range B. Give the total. 6.6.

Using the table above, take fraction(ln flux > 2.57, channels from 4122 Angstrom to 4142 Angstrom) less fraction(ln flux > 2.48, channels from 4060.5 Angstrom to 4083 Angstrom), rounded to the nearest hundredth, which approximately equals -0.51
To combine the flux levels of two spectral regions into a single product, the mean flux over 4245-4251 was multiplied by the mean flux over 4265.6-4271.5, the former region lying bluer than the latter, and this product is 134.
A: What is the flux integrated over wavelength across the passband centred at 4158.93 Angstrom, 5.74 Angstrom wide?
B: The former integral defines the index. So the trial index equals 77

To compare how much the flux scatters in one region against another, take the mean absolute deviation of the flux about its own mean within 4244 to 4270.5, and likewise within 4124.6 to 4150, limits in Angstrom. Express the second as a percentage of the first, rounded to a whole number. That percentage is 101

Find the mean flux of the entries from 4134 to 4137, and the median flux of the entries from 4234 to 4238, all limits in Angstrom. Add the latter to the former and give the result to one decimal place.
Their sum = 24.9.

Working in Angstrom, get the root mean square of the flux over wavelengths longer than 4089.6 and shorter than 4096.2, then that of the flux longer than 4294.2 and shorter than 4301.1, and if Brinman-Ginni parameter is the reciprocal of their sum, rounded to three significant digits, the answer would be 0.0444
